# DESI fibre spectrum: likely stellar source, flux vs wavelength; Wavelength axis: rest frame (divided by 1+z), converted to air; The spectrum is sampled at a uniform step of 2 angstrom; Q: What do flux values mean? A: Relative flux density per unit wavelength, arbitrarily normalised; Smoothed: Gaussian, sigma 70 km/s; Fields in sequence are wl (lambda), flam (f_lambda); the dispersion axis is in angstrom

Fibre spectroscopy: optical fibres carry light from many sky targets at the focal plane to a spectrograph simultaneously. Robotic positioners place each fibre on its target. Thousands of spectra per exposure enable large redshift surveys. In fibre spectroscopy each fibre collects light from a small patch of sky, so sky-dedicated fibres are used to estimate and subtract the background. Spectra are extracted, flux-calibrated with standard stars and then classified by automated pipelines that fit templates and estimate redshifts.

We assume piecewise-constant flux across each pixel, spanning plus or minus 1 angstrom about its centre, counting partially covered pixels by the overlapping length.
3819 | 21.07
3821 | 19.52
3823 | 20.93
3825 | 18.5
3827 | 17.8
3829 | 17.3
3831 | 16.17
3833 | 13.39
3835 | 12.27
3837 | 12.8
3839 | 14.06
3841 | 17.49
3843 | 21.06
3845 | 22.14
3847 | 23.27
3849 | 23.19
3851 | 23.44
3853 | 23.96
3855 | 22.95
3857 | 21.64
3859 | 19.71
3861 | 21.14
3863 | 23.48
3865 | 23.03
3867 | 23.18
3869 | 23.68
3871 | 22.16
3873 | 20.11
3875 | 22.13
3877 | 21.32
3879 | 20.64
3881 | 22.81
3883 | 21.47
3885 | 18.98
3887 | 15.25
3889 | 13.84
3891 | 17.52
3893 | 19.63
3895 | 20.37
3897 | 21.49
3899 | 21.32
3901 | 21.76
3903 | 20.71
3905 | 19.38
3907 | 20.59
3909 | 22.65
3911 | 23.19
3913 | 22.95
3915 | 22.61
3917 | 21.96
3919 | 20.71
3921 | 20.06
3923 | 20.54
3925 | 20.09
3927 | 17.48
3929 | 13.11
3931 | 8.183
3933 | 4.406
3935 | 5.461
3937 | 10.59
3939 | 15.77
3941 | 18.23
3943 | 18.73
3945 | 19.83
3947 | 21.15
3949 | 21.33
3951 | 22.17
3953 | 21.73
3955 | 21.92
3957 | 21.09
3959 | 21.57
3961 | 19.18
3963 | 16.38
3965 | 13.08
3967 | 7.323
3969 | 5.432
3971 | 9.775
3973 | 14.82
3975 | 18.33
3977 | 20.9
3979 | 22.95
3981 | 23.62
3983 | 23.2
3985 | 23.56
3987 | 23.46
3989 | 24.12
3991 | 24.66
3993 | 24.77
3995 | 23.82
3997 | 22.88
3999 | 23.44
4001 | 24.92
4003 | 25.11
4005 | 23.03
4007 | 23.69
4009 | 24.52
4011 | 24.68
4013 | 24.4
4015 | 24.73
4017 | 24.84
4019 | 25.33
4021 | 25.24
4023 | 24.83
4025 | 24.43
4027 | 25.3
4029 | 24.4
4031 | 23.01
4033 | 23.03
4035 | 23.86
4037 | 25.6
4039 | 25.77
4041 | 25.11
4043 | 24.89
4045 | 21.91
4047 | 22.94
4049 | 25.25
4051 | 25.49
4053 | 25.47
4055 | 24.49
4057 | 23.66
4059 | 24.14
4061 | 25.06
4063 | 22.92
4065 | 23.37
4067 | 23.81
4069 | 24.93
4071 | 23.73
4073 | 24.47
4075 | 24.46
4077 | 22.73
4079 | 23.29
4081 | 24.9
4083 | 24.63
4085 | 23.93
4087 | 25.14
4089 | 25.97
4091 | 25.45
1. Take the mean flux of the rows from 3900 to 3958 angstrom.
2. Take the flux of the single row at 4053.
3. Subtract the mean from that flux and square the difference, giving 48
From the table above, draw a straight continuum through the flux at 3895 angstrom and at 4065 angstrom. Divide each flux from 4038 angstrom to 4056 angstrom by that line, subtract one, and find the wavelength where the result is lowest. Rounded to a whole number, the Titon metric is 4045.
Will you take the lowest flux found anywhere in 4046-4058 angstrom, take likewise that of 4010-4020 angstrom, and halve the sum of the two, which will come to 23.7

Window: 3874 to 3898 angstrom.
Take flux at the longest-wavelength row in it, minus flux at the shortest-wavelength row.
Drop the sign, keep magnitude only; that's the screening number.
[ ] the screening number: 0.6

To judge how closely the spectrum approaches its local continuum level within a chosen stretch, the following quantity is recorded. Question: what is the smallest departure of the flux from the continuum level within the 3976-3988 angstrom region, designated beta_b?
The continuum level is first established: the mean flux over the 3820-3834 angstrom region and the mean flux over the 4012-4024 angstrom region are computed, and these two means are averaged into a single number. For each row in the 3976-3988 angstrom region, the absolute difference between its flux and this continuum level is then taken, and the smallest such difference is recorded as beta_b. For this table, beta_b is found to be 0.38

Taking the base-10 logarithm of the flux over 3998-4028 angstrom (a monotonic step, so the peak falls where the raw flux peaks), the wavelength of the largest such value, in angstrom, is 4019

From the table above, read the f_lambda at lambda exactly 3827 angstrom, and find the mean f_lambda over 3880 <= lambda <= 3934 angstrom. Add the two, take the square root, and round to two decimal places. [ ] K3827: 6.07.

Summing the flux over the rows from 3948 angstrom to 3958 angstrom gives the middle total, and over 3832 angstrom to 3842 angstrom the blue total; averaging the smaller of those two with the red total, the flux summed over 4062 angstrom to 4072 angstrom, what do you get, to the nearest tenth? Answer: 94.4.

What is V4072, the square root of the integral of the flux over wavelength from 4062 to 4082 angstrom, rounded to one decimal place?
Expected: 21.8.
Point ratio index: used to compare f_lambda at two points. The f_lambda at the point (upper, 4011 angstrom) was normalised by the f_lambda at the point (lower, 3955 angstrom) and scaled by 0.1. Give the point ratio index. 0.113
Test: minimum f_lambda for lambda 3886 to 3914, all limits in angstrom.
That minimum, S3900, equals 13.84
